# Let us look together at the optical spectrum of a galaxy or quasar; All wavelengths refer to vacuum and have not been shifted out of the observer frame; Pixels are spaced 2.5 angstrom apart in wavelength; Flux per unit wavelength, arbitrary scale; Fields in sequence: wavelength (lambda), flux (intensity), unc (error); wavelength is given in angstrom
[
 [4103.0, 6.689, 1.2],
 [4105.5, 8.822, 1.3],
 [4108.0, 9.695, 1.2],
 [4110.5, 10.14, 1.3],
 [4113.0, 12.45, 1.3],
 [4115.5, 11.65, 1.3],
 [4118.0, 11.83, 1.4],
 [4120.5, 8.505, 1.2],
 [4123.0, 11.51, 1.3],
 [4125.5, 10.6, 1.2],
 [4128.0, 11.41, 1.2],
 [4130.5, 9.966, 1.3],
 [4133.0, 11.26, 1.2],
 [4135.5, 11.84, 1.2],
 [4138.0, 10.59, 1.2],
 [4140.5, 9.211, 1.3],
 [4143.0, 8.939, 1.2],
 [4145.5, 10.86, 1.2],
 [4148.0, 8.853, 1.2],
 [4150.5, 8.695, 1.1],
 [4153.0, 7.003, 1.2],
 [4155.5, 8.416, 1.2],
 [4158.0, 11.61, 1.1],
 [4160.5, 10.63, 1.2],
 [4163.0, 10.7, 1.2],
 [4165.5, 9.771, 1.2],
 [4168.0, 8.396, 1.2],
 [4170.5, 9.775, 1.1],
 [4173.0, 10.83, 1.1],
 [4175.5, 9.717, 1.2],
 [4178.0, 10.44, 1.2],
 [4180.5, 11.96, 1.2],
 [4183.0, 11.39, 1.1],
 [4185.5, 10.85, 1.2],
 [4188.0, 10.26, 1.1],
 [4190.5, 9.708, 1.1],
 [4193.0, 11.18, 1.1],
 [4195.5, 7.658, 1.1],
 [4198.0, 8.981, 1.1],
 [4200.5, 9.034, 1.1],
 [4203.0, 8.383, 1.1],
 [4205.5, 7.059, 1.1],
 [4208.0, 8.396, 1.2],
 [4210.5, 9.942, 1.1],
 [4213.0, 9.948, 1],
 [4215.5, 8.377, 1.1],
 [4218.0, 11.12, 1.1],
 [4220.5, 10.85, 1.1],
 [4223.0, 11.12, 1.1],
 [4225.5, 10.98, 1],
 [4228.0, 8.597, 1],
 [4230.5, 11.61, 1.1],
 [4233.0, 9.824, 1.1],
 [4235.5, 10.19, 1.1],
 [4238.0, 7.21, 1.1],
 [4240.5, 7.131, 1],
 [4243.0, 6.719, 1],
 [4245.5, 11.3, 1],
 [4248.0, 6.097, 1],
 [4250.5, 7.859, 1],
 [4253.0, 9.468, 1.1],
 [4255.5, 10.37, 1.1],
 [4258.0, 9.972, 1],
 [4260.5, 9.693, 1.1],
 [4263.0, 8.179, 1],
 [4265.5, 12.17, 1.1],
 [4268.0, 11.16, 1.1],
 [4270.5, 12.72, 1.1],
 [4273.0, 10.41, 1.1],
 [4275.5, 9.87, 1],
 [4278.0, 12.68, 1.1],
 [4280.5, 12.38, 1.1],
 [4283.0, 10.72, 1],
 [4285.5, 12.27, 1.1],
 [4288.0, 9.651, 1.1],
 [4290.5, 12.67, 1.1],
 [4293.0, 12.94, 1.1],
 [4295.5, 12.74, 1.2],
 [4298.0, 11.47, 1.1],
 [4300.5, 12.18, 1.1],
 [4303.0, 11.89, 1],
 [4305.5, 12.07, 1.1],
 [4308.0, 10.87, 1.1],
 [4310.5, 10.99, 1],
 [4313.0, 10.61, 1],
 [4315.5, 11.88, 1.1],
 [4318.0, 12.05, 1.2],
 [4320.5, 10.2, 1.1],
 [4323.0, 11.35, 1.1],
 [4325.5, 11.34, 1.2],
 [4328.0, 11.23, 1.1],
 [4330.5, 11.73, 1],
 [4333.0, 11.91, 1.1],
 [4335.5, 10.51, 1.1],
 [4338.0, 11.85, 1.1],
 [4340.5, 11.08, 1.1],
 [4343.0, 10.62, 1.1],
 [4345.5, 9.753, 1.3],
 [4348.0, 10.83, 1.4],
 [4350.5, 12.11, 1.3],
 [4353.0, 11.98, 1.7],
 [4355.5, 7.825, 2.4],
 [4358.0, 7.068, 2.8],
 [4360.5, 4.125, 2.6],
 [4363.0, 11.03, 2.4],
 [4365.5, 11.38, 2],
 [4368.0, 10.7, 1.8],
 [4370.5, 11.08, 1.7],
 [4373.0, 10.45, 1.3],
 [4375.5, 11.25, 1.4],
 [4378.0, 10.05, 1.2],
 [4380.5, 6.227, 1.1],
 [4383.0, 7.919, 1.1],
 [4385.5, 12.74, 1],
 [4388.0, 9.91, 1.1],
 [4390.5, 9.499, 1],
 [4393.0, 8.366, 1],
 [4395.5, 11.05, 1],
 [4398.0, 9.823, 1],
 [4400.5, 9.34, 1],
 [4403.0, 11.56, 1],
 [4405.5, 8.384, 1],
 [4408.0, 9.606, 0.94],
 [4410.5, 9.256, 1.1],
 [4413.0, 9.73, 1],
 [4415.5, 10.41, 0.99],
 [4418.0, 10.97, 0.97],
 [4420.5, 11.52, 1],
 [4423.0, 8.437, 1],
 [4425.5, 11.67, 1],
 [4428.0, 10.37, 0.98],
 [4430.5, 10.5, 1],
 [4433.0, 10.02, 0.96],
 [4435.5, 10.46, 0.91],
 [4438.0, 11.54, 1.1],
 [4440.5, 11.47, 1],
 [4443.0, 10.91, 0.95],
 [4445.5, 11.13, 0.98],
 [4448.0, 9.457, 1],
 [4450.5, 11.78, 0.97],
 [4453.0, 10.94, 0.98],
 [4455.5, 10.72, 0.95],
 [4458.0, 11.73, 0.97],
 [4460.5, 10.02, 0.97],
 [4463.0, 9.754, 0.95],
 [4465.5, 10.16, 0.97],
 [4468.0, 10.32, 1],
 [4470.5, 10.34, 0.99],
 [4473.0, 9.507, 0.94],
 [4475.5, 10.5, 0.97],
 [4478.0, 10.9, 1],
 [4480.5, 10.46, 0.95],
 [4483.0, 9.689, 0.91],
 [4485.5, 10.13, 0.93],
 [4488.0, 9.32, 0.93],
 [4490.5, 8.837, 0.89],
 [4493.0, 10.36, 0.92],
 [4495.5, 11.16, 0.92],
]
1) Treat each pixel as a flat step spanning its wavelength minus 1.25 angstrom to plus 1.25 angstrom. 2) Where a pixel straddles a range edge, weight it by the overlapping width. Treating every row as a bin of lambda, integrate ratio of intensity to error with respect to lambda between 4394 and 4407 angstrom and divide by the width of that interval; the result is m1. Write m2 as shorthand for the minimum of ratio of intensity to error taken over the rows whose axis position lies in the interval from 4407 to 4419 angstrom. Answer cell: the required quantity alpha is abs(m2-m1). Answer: 2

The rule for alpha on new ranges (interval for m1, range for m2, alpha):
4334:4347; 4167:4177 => 3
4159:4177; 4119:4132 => 1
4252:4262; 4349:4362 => 8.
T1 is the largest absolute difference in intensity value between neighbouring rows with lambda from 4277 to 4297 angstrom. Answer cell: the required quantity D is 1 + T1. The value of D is 4.0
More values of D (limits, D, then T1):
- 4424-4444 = 2.3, 1.3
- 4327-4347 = 2.4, 1.4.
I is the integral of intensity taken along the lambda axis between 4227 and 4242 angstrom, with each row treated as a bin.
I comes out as 136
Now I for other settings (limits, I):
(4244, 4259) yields 137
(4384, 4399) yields 153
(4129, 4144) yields 155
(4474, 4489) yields 153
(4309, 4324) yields 168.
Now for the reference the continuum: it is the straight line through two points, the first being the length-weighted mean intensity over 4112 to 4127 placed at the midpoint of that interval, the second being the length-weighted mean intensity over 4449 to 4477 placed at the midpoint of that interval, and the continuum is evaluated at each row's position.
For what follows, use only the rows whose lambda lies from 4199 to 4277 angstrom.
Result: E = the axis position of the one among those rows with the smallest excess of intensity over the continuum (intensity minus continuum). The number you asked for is 4248.0 angstrom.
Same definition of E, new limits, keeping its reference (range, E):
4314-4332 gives 4320.5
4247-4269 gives 4248.0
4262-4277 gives 4263.0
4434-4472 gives 4448.0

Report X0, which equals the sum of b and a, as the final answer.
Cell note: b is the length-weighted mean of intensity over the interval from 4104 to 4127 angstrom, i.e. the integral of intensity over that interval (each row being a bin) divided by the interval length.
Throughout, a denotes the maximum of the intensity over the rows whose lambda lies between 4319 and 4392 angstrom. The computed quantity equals 23.3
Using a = 12.74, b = 10.5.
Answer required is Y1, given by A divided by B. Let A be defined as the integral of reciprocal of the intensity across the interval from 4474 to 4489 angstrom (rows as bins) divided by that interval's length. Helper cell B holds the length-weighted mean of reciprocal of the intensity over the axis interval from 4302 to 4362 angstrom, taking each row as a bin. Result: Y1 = 0.99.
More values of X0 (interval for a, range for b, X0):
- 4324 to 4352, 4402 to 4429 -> 22.3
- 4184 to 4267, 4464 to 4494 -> 22.2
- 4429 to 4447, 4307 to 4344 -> 22.8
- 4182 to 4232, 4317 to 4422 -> 21.8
